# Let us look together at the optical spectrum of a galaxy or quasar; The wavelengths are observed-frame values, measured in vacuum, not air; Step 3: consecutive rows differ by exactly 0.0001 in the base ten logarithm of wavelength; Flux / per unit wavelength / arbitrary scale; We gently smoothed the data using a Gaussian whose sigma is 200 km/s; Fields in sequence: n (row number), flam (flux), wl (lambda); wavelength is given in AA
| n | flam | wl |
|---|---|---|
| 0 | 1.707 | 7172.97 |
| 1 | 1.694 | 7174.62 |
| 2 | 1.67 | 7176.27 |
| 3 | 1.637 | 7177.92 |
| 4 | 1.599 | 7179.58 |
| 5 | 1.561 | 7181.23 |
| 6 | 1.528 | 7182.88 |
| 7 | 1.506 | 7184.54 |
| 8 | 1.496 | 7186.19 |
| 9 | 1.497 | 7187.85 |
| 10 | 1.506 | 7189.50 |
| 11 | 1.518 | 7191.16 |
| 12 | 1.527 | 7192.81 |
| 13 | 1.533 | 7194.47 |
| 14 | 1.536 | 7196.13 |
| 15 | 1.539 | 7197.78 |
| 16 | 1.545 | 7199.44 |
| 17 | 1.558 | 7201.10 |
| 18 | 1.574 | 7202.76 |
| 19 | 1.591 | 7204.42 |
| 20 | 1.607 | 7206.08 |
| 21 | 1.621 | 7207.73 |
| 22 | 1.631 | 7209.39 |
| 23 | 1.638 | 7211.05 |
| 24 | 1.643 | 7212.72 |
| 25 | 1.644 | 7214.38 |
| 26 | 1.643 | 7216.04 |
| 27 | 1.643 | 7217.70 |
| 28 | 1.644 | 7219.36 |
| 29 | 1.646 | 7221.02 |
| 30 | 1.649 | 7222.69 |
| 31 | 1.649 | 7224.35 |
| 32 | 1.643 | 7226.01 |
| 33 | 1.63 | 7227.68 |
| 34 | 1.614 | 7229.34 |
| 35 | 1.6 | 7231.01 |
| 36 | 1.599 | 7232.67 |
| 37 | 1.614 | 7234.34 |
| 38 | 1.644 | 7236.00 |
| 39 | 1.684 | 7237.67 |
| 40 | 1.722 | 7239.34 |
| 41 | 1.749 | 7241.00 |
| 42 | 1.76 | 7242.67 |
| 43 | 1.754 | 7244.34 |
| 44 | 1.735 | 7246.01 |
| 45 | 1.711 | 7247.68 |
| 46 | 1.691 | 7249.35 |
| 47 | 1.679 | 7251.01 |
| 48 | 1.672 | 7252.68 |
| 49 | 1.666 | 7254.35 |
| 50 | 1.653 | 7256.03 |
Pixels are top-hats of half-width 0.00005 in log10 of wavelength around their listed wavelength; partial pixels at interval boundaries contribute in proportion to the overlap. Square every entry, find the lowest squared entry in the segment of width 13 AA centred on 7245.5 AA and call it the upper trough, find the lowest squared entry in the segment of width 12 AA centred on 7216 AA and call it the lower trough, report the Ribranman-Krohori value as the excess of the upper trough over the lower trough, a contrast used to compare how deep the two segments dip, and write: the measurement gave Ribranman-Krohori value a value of 0.14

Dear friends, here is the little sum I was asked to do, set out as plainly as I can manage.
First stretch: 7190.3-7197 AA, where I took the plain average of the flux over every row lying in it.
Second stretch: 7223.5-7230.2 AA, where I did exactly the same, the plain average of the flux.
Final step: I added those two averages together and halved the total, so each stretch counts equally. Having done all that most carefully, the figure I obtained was 1.58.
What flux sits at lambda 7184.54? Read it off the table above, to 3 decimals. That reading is 1.506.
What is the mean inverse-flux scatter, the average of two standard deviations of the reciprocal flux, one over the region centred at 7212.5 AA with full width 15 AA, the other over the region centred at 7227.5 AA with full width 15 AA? 0.006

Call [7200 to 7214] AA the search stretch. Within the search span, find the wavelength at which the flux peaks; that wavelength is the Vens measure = 7212.72 AA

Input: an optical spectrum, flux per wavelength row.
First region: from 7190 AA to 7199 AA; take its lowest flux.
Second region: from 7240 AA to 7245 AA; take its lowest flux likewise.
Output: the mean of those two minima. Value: 1.63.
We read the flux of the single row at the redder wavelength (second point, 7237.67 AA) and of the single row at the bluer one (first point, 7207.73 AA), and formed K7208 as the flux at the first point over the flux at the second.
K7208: 0.963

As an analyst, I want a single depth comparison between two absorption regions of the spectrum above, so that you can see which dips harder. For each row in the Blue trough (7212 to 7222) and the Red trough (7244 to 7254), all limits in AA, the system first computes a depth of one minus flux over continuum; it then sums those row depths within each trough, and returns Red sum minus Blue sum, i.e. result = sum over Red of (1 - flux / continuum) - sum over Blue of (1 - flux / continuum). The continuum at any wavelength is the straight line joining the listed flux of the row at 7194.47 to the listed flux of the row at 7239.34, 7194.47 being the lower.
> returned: 0.24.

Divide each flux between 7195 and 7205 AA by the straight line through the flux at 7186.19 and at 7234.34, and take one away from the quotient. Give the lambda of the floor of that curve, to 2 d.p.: 7197.78 AA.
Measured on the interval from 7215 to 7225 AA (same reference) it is 7224.35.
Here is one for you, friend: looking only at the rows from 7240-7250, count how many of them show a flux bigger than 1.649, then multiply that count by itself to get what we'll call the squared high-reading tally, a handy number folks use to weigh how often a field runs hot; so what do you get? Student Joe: 36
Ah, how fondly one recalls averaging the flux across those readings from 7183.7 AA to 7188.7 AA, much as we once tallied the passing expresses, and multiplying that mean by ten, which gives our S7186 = 15.0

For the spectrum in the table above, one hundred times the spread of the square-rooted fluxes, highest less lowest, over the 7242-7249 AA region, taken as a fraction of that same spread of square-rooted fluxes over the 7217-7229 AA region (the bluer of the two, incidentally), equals 251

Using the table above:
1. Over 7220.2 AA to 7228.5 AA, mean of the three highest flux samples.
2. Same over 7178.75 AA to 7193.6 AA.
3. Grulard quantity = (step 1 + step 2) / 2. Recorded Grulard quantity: 1.61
